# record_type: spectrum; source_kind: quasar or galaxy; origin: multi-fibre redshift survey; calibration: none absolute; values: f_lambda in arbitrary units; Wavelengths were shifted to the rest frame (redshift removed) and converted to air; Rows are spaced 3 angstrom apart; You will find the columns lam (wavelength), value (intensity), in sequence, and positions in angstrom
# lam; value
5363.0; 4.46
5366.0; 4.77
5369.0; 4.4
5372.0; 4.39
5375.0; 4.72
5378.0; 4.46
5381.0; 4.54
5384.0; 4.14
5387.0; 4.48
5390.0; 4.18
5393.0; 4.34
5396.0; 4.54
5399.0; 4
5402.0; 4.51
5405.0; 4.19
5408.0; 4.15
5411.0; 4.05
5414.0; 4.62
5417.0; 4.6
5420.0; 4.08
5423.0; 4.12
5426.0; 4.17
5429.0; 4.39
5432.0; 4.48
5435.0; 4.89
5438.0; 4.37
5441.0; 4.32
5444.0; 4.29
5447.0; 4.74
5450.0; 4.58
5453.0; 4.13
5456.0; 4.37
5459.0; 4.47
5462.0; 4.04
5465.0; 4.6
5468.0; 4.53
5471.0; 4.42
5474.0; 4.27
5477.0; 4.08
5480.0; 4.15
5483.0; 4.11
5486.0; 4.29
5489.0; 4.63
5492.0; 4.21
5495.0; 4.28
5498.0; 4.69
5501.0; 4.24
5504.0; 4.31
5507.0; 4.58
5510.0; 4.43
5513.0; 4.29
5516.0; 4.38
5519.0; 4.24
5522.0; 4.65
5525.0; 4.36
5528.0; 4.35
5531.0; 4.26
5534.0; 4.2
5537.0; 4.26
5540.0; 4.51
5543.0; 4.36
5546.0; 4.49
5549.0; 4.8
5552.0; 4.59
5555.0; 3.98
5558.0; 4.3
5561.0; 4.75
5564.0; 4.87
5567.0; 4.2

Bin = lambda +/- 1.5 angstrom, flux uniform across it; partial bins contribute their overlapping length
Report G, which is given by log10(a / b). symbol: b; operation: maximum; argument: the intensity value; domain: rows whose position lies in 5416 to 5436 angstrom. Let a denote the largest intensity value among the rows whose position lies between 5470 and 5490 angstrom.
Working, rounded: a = 4.63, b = 4.89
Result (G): -0.024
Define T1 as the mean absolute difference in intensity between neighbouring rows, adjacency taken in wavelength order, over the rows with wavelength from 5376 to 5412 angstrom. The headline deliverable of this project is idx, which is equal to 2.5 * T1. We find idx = 0.68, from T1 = 0.27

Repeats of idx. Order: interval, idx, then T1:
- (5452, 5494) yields 0.56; 0.22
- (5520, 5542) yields 0.32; 0.13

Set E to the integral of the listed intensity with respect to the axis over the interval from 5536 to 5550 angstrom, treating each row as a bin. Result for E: 63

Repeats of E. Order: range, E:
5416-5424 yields 34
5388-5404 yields 69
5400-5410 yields 43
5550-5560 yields 43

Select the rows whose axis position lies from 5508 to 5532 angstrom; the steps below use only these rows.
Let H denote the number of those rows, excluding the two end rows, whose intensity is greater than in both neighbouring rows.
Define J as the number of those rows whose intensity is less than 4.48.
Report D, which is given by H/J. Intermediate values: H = 2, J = 7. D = 0.286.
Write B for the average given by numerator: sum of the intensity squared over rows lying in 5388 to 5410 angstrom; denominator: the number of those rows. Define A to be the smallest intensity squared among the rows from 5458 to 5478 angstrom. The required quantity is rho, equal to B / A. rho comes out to 1.12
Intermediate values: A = 16.3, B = 18.3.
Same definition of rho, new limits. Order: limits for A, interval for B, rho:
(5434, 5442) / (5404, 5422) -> 0.99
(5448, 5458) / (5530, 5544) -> 1.09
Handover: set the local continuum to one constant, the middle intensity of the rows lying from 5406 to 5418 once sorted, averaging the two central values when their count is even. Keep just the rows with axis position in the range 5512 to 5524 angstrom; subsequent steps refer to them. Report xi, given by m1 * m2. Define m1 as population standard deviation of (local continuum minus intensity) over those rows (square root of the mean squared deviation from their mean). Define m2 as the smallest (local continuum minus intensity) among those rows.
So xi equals -0.044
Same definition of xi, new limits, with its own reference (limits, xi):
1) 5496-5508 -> -0.059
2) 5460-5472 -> -0.049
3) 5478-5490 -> -0.052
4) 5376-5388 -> -0.026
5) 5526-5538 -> 0.001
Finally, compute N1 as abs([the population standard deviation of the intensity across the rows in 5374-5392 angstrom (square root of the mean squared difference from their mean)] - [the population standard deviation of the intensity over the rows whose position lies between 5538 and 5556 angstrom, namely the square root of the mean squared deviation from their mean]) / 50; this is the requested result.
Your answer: 0.0010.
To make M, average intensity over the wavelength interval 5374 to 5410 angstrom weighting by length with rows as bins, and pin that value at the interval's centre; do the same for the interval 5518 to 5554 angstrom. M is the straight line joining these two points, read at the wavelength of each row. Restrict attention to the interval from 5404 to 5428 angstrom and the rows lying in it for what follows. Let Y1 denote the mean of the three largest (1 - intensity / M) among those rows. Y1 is 0.063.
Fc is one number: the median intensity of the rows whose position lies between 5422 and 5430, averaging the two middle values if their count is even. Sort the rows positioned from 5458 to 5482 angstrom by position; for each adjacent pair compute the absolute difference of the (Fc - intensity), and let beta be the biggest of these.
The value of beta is 0.56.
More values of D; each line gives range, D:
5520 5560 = 0.250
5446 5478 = 0.286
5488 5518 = 0.286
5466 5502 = 0.333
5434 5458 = 0.200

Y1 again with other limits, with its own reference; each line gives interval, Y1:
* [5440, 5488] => 0.071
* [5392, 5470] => 0.076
